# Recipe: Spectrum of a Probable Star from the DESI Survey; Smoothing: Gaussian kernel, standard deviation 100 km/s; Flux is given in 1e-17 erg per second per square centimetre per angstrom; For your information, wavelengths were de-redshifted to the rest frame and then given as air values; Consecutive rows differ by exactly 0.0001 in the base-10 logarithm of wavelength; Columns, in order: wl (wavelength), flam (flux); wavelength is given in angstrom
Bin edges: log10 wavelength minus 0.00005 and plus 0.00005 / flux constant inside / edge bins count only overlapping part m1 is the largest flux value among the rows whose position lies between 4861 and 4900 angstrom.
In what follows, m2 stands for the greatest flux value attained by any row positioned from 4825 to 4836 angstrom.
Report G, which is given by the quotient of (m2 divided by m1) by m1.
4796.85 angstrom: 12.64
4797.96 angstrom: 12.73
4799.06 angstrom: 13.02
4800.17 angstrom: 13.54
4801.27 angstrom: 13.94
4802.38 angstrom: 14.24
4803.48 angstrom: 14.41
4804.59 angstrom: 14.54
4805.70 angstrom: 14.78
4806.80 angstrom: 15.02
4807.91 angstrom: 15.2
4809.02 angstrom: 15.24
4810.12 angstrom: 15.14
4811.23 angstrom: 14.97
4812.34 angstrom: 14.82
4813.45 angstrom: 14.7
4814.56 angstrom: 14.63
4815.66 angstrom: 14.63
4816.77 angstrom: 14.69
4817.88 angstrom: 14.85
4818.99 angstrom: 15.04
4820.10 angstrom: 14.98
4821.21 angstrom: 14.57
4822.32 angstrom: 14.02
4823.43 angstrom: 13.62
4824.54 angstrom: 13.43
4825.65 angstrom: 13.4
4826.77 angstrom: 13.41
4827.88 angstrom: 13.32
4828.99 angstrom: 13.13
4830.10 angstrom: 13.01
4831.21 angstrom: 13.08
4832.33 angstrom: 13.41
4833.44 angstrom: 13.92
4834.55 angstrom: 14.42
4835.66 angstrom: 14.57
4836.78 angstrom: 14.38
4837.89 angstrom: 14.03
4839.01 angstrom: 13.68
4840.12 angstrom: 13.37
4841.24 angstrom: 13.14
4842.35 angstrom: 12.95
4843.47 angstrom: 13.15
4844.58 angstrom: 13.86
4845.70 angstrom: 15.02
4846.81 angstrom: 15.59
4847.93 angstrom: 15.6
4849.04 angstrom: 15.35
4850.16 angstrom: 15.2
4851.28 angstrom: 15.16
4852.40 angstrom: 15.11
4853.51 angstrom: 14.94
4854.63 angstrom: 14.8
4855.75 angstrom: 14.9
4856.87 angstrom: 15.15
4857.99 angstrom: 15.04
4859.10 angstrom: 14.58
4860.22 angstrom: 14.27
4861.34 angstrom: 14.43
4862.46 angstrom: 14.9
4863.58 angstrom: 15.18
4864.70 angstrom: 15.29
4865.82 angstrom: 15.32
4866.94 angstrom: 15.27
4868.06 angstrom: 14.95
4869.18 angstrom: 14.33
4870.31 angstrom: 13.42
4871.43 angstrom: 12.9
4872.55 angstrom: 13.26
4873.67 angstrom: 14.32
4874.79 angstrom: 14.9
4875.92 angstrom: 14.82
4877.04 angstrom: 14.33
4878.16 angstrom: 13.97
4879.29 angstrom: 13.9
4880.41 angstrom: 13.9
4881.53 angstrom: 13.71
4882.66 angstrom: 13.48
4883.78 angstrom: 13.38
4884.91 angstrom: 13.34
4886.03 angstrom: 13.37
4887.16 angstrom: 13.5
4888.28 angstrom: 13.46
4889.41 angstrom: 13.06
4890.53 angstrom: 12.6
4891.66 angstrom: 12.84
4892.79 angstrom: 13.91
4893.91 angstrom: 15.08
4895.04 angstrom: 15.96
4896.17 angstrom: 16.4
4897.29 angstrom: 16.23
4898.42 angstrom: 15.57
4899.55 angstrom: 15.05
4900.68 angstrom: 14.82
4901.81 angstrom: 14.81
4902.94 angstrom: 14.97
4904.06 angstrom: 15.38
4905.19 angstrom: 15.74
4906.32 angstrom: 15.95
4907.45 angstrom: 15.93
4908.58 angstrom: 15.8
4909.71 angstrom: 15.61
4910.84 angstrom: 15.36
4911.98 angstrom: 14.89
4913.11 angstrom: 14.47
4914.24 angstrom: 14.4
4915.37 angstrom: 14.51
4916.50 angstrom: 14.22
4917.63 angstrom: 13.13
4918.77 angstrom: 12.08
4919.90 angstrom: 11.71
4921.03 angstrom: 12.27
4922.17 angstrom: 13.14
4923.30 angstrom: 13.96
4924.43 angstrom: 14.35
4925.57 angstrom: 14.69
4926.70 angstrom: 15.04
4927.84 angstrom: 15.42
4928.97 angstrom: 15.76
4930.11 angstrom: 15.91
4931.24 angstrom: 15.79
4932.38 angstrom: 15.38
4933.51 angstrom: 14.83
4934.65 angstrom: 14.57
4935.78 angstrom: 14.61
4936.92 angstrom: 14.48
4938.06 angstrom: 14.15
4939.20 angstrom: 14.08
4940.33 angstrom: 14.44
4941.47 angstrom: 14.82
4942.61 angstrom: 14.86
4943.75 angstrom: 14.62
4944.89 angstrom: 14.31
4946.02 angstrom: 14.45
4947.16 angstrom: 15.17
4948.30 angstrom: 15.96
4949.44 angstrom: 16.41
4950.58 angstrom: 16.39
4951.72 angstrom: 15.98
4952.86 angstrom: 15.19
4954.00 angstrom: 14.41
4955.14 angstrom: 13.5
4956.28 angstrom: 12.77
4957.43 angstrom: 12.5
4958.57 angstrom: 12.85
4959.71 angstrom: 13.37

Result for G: 0.0542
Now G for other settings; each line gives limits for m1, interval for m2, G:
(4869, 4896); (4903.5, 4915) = 0.0626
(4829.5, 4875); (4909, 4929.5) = 0.0648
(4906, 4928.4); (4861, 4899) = 0.0645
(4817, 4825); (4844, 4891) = 0.0690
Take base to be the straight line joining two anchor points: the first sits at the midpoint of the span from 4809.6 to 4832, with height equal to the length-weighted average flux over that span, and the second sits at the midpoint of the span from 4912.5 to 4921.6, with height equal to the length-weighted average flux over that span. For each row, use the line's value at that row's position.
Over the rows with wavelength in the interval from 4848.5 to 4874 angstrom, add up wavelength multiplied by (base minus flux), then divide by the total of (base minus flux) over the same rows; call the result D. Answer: 4858.4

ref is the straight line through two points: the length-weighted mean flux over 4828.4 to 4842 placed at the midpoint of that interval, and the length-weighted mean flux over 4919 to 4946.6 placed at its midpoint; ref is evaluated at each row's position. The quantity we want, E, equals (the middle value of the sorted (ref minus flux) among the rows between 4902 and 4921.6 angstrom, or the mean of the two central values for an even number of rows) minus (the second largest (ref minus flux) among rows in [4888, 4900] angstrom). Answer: -1.9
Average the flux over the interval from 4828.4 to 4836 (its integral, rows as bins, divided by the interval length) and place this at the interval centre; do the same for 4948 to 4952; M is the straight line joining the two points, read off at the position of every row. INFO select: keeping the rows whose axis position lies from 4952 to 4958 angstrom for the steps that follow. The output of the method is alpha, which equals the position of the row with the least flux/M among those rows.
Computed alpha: 4957.43 angstrom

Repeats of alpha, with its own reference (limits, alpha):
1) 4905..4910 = 4909.71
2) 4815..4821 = 4815.66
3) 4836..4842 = 4841.24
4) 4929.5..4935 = 4934.65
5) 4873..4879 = 4878.16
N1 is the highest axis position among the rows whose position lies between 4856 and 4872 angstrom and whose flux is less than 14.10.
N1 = 4871.43 angstrom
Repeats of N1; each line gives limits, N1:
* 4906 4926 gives 4923.30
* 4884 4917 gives 4892.79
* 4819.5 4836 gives 4833.44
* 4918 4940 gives 4939.20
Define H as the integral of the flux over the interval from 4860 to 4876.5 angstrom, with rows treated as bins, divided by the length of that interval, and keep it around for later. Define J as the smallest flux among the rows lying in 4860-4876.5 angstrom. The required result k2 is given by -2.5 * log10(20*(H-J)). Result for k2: -3.8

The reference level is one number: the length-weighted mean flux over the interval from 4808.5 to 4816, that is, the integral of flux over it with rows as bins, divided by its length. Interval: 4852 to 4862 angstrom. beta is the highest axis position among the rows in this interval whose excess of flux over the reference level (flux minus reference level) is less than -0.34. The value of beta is 4861.34 angstrom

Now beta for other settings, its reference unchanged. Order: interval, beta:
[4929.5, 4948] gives 4946.02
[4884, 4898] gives 4892.79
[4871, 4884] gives 4883.78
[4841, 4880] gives 4879.29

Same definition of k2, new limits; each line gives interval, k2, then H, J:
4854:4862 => -2.4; 14.7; 14.27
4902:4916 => -3.1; 15.2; 14.4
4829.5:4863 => -3.6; 14.4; 12.95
